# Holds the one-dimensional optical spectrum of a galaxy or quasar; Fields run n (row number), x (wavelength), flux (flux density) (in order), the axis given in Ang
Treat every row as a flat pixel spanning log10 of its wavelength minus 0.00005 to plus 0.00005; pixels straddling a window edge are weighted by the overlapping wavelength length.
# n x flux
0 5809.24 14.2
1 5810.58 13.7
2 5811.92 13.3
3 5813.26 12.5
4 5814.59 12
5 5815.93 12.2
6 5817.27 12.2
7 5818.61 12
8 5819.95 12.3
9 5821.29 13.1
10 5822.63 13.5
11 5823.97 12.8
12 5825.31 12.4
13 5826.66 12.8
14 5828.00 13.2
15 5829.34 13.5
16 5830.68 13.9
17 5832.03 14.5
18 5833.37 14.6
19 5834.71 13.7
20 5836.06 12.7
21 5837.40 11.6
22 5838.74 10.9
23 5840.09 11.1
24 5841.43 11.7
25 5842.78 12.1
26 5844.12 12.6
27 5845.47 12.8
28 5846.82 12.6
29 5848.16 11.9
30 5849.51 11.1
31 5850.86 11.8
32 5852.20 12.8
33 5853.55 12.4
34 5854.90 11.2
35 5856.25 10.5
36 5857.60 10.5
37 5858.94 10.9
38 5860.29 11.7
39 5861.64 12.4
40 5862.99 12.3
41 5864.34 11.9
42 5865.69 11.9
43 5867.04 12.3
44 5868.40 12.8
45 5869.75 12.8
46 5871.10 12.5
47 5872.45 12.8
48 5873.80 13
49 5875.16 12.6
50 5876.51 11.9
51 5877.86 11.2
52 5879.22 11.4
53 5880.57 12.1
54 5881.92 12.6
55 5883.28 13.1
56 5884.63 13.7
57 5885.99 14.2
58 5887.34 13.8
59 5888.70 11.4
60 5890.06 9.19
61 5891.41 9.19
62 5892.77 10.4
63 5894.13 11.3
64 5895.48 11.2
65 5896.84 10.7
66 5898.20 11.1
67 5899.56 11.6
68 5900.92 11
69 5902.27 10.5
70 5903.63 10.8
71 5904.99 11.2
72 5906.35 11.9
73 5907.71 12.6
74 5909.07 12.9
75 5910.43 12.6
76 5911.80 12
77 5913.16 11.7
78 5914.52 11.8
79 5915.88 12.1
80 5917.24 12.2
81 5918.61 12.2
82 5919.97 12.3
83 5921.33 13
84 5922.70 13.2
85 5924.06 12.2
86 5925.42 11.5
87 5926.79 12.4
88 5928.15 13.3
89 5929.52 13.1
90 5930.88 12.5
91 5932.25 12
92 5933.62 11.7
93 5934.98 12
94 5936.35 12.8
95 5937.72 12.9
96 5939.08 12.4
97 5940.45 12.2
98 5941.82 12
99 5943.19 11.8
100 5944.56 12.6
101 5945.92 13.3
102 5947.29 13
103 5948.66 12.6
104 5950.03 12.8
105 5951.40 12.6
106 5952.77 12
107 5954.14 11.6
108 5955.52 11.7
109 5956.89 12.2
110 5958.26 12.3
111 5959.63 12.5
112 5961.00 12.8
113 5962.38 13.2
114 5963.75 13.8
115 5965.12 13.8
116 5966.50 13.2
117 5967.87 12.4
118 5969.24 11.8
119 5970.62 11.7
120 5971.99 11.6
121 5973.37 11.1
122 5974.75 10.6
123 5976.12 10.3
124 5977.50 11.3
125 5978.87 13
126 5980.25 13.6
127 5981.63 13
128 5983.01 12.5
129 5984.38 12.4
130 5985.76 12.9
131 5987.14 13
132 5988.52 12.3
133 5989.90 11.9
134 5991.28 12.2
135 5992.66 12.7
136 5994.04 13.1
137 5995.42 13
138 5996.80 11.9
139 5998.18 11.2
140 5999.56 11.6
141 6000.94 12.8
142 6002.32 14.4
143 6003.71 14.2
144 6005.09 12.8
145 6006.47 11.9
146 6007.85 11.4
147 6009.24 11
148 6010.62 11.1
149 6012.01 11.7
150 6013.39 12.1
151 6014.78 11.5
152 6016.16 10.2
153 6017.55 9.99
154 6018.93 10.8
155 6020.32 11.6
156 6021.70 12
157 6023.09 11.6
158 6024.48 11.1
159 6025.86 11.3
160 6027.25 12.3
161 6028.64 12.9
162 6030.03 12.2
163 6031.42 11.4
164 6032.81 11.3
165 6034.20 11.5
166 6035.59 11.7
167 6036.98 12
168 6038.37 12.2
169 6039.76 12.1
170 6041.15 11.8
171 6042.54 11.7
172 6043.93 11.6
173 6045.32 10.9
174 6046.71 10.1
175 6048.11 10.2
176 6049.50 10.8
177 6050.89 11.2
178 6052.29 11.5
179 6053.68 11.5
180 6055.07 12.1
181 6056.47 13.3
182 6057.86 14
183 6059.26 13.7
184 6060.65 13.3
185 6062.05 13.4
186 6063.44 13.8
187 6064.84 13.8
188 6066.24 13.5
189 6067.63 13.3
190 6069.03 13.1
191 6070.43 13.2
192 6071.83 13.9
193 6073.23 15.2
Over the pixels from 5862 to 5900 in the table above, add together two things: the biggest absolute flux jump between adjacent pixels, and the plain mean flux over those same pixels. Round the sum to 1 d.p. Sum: 14.4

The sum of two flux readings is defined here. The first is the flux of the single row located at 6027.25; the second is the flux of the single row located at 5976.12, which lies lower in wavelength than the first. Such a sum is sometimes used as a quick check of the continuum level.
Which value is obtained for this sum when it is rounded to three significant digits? 22.6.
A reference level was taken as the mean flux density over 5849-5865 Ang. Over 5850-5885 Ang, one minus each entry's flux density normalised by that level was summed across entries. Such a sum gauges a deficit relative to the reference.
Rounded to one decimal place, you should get -1.1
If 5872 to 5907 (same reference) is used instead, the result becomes -0.1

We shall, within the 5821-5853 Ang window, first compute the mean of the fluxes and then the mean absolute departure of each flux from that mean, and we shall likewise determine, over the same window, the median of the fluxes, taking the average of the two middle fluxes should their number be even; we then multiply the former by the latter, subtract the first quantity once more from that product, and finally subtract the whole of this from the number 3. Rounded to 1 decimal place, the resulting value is -6.2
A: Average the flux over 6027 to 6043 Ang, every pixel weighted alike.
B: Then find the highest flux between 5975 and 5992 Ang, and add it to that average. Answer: 25.5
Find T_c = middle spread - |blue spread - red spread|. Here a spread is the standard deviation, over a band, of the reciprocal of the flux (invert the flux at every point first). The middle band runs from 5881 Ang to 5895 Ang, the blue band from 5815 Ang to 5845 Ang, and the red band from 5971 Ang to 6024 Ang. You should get 0.013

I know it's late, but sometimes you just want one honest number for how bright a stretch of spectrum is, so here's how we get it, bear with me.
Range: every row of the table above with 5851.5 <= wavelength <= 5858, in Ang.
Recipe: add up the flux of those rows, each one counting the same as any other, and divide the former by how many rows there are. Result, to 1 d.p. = 11.5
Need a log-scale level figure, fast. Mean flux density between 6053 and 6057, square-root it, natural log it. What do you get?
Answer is 1.25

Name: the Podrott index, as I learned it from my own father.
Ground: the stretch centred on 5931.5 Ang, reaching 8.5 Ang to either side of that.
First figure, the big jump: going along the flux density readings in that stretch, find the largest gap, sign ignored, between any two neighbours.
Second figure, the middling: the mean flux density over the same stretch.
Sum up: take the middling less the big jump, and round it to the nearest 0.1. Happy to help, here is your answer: 11.5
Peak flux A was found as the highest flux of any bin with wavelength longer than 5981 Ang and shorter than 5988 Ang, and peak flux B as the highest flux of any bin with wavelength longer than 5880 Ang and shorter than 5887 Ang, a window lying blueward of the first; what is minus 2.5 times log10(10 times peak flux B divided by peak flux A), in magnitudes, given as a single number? -2.60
